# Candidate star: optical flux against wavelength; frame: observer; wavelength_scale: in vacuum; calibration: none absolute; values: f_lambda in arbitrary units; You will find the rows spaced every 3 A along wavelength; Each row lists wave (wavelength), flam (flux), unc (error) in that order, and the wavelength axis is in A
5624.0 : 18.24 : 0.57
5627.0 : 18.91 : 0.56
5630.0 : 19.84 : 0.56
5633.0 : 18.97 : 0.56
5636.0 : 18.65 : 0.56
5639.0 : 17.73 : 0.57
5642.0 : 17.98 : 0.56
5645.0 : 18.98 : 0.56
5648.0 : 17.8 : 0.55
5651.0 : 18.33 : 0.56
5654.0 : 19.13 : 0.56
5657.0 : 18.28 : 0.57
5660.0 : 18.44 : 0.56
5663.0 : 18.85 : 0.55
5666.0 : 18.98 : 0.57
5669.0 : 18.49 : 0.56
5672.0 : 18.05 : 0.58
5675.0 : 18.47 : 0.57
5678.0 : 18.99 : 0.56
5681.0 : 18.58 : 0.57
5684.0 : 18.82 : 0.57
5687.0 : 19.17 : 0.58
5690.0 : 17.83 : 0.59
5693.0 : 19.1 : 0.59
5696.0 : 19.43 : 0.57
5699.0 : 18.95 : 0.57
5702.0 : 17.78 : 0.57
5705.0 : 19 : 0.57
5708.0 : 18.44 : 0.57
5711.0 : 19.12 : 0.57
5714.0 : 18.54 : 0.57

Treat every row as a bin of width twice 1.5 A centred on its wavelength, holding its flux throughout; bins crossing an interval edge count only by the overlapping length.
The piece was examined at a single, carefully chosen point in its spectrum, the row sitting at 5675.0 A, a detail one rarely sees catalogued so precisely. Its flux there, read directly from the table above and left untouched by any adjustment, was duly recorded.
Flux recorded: 18.47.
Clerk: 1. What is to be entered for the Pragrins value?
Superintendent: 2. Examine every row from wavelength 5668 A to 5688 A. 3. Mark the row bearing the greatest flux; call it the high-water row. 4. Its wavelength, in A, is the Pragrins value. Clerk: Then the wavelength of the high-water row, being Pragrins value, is 5687.0 A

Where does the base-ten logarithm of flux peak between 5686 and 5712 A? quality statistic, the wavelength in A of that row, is 5696.0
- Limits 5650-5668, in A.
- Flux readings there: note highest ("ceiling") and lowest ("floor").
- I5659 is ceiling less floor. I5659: 0.85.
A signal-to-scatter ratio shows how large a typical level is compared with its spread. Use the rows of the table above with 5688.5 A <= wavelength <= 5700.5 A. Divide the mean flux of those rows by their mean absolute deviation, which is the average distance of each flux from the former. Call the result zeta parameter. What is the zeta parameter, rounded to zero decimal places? 38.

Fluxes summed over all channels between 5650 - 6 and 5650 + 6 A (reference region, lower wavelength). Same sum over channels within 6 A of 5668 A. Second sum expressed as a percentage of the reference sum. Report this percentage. 100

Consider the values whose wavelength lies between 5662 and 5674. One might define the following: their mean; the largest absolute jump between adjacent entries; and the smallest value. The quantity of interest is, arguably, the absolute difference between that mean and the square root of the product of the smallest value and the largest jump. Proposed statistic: 15.6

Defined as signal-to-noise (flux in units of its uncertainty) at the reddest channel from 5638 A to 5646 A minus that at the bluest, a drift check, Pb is 2.8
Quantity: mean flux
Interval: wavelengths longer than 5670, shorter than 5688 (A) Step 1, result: 18.7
